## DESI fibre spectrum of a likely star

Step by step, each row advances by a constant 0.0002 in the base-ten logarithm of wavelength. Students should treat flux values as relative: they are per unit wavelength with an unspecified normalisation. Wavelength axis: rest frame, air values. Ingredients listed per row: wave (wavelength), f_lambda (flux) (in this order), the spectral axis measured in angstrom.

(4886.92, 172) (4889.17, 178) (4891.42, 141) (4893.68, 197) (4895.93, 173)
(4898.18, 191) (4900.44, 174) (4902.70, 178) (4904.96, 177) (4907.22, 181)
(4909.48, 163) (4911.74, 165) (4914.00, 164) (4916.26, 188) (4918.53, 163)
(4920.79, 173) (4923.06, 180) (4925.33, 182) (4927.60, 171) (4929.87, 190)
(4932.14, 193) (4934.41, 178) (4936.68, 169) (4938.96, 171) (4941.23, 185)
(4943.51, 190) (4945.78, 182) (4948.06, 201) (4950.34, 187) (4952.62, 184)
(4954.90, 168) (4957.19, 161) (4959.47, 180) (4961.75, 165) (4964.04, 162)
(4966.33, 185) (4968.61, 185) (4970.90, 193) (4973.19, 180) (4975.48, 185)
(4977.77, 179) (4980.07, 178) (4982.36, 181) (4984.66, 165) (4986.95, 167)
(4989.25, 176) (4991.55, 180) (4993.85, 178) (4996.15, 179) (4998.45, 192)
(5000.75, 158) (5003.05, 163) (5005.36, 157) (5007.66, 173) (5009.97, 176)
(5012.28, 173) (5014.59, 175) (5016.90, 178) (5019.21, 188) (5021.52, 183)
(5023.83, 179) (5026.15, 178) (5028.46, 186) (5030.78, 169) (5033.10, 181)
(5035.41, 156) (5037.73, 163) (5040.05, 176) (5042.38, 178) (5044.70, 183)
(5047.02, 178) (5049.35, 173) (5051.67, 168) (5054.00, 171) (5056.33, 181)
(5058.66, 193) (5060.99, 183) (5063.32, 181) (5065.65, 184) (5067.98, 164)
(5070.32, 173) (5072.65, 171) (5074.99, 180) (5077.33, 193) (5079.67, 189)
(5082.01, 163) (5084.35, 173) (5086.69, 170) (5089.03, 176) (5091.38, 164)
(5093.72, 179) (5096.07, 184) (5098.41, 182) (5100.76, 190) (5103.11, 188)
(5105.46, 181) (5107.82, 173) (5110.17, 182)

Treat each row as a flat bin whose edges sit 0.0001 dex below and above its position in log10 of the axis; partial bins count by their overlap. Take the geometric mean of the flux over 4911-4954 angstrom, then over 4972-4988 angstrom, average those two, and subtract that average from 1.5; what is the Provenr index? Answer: -176.4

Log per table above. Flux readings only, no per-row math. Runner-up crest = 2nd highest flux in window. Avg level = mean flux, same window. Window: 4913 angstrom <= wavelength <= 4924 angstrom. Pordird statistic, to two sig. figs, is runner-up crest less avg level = 6.4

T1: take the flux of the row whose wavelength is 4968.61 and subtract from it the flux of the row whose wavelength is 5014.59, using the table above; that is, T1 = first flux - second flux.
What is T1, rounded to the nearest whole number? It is 10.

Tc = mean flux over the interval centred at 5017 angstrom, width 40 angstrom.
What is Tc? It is 174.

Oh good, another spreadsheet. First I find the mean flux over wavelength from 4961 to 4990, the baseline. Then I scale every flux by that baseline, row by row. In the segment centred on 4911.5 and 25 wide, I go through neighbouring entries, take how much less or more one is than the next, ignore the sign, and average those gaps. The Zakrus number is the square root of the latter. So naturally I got 0.233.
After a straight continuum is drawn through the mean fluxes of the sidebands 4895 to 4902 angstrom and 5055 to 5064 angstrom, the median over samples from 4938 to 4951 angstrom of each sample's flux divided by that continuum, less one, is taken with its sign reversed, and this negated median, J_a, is -0.03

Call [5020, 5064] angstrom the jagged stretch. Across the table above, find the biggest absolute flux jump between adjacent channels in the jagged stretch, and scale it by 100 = 2500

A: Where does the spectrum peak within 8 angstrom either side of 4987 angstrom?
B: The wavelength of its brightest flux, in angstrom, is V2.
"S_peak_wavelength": 4982.36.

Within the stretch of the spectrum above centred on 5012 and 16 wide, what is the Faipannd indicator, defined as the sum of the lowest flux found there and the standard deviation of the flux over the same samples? 166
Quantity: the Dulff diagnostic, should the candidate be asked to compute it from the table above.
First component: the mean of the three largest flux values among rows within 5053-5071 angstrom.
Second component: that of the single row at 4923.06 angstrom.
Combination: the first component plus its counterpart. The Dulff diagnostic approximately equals 367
